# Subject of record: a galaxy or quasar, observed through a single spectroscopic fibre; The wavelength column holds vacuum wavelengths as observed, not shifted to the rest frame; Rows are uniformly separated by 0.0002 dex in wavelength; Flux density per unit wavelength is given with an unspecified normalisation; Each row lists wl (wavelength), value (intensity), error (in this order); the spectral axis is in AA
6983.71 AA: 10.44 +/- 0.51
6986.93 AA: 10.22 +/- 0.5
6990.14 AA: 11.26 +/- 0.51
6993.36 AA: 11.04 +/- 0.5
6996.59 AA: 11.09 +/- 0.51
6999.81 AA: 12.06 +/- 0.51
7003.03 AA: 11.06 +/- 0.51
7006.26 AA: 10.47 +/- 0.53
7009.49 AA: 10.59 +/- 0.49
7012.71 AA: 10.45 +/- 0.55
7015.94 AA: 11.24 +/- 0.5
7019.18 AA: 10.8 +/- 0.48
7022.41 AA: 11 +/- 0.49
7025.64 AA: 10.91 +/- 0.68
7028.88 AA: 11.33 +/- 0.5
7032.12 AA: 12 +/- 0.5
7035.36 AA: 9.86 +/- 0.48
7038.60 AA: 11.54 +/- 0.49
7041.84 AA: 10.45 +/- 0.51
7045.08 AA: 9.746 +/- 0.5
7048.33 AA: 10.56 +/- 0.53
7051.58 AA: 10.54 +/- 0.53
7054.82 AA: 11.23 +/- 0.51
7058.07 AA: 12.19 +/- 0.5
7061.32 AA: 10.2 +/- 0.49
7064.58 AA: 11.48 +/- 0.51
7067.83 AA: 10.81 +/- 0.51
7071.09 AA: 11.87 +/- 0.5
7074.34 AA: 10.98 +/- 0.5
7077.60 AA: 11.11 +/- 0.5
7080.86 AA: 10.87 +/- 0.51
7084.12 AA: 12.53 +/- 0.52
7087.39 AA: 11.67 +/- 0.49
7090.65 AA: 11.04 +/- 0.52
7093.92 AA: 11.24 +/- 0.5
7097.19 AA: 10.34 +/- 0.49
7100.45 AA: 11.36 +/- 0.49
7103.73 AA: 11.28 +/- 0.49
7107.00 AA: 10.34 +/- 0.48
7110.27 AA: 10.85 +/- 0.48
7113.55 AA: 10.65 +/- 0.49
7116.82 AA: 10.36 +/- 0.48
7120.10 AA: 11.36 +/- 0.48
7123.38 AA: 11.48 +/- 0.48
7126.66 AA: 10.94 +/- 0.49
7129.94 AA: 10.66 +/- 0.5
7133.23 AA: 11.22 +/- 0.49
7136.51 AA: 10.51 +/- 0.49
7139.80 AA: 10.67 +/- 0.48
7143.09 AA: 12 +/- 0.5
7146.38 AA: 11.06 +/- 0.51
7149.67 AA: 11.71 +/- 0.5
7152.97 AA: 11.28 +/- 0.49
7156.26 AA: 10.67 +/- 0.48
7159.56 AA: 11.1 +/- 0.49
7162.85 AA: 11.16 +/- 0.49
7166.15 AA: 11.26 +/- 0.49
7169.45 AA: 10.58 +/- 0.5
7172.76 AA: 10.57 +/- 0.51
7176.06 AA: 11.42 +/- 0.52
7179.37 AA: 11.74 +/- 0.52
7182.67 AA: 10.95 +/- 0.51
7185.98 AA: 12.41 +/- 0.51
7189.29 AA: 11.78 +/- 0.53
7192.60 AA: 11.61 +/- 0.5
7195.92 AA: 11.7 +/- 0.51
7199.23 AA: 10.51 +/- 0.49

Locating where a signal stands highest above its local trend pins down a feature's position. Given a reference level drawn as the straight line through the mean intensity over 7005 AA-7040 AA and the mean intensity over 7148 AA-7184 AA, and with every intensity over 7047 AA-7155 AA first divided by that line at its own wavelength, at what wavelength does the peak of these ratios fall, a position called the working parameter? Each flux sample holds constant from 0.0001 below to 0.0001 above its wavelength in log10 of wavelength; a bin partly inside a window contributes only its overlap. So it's 7084.12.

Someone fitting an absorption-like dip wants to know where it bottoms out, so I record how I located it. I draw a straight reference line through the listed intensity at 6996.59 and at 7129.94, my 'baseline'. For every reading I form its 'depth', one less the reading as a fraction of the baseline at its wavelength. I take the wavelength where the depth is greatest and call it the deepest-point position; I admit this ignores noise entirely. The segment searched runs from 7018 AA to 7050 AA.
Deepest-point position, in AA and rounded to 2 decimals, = 7045.08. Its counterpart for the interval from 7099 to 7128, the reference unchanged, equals 7107.00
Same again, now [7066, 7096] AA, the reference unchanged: 7067.83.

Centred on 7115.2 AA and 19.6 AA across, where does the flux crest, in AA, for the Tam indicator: 7123.38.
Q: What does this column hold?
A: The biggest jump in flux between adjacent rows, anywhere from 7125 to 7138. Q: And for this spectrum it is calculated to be 0.7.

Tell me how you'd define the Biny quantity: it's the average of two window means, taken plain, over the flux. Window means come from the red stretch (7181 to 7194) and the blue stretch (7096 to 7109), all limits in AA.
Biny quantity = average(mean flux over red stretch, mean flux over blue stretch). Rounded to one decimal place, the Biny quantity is 11.3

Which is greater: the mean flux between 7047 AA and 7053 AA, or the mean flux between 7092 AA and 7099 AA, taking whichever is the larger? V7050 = 10.8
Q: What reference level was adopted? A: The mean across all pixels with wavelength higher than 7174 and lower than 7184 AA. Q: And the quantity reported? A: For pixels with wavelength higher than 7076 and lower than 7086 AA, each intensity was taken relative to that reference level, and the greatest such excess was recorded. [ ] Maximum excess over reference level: 1.2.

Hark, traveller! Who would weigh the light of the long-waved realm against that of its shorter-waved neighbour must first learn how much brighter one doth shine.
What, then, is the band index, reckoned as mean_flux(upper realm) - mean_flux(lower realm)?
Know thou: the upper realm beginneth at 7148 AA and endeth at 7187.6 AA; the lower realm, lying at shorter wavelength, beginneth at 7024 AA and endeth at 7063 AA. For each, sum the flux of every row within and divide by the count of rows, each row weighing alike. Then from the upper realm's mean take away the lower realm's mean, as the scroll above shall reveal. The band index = 0.36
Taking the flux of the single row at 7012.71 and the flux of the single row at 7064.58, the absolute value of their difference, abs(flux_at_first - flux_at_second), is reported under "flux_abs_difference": 1.0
